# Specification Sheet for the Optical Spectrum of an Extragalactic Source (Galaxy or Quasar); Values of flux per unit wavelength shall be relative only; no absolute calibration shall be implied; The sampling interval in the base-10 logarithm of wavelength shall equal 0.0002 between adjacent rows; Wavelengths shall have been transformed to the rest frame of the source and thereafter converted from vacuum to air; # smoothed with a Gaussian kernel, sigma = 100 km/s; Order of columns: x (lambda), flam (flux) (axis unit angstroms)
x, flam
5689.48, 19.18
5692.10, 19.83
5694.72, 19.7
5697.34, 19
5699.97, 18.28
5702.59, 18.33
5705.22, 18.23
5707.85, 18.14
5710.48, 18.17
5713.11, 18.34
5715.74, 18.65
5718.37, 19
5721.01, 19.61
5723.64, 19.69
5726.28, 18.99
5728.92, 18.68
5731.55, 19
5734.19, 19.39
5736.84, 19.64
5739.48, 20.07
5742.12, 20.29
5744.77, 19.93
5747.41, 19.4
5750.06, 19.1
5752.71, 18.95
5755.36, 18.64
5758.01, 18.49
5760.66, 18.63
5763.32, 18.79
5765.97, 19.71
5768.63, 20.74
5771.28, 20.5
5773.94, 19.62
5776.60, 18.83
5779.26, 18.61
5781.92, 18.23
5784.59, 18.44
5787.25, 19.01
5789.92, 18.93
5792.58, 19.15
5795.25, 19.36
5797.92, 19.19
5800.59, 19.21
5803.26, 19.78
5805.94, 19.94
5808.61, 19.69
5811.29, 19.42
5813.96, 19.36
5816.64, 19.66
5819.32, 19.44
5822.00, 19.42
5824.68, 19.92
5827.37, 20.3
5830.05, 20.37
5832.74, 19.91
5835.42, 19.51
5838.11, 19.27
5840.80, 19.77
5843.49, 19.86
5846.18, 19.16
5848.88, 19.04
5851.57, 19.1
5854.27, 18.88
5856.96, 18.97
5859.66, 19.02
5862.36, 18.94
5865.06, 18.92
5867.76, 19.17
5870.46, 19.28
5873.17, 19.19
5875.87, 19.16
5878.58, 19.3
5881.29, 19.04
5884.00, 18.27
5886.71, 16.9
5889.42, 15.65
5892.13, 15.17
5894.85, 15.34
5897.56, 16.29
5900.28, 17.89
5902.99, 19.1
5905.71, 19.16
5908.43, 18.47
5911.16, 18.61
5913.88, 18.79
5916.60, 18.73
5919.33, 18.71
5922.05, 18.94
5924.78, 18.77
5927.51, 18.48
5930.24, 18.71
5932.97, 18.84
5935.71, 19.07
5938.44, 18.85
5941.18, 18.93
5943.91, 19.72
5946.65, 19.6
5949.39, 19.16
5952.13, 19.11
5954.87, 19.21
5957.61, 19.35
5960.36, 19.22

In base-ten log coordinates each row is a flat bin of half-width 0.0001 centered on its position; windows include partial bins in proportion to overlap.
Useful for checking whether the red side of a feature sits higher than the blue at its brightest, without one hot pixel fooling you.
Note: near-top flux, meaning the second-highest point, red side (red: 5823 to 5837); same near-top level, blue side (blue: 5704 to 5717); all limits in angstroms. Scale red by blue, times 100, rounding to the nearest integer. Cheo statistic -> 111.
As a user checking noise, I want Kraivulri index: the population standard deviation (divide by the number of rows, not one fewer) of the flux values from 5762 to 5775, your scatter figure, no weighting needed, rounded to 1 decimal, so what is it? 0.7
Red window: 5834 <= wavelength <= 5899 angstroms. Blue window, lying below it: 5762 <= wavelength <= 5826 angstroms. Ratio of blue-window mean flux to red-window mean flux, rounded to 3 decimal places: 1.049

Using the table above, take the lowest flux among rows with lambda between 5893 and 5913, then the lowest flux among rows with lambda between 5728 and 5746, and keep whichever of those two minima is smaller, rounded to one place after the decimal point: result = 15.3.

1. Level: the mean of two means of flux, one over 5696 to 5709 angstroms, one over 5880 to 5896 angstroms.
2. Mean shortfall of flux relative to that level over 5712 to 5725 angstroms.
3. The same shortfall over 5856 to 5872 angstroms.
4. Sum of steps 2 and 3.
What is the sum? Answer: -3.0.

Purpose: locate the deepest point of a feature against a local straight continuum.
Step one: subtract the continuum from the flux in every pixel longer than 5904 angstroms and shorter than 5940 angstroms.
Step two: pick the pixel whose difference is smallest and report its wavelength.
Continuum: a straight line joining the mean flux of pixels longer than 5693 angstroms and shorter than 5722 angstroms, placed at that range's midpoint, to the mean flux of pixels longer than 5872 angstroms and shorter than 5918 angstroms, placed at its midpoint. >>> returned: 5908.43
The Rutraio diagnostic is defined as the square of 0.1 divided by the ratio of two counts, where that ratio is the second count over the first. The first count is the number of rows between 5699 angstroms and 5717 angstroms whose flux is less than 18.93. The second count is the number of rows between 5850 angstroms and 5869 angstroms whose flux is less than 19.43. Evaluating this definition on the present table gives 0.010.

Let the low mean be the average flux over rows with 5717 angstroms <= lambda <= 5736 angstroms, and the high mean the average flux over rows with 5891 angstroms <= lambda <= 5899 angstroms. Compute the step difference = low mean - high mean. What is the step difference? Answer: 3.6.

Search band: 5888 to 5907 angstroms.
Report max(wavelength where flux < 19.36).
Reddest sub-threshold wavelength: 5905.71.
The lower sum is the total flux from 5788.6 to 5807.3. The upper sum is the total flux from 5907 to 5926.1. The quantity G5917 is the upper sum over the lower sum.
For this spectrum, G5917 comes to 0.97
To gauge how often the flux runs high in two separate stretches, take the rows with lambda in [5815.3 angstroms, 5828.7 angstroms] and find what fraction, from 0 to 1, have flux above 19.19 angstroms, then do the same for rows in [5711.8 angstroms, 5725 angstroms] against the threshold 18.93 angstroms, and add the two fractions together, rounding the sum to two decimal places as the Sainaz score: 1.60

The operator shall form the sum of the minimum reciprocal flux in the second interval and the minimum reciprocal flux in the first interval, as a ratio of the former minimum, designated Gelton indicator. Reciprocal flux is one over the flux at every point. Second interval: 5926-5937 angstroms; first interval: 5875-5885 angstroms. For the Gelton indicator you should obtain 1.99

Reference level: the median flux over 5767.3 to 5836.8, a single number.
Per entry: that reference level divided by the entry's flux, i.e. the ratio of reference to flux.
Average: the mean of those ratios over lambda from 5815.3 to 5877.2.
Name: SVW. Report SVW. 1.00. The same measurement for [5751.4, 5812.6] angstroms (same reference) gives 1.01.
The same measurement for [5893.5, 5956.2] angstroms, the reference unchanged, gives 1.05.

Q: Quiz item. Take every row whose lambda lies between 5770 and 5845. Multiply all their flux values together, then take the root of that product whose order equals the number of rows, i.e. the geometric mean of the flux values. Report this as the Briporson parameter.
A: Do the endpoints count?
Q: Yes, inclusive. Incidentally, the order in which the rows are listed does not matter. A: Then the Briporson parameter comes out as 19.4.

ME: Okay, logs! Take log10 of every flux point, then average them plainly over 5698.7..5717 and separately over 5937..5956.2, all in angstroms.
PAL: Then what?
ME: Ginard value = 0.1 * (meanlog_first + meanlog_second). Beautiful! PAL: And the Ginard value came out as 0.255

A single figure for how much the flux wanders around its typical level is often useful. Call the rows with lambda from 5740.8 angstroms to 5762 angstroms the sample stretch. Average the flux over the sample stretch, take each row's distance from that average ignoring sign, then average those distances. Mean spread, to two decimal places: 0.52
